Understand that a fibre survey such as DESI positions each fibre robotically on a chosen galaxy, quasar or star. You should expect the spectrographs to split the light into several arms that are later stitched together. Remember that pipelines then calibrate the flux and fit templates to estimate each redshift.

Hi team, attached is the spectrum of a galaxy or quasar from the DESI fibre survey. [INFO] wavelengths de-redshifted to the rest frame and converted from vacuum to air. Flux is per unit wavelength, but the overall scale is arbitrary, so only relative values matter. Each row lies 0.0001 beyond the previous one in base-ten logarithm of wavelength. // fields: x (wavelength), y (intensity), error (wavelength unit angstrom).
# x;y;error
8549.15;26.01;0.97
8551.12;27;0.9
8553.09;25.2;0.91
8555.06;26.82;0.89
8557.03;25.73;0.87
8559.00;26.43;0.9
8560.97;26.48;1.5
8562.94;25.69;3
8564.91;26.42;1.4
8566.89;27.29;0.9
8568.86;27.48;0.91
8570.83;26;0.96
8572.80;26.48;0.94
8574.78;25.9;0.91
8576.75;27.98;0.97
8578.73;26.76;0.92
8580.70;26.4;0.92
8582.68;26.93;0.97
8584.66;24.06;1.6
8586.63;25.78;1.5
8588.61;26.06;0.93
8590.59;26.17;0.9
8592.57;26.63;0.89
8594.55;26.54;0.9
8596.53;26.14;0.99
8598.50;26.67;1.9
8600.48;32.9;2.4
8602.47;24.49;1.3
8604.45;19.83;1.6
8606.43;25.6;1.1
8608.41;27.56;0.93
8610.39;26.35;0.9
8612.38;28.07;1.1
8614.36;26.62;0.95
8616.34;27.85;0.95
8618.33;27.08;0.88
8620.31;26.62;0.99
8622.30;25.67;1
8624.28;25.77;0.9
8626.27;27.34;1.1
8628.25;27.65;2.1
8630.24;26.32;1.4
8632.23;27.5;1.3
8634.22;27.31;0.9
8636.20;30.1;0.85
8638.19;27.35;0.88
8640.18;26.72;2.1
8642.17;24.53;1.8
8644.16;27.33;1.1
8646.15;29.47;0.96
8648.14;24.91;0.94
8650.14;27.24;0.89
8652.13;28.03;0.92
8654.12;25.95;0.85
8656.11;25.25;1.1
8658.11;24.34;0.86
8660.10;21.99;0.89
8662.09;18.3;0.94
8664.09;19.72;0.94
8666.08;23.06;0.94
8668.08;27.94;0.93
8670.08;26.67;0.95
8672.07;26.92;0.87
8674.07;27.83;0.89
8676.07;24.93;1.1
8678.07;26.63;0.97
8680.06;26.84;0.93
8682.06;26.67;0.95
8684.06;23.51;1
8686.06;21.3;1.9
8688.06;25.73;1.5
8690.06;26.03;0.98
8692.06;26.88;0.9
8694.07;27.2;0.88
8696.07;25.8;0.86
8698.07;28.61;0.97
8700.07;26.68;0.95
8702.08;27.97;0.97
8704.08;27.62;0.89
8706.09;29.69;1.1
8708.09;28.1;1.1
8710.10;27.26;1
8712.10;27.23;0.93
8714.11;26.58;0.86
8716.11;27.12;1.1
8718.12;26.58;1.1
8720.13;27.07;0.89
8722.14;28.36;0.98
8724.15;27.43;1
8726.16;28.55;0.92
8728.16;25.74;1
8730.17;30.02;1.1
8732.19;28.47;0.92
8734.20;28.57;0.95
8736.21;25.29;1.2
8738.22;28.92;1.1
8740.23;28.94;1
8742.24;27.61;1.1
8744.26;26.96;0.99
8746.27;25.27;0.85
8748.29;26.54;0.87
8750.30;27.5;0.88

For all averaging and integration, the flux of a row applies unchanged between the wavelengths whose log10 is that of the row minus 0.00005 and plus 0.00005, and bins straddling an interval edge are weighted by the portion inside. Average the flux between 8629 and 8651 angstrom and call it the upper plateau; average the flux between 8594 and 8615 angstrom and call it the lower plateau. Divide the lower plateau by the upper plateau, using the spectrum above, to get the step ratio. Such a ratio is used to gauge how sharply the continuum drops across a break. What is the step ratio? 0.97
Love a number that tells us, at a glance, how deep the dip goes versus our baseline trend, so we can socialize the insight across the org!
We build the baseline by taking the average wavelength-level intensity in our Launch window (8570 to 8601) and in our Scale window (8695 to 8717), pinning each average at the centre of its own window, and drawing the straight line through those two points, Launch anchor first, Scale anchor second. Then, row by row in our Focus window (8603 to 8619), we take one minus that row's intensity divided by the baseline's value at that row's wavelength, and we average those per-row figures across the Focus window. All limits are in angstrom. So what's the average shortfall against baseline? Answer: 0.028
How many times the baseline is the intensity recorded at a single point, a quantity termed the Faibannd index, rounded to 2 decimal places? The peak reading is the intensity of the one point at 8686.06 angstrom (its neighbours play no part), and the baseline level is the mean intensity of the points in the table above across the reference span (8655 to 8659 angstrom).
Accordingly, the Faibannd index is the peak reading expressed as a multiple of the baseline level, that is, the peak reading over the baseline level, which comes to 0.86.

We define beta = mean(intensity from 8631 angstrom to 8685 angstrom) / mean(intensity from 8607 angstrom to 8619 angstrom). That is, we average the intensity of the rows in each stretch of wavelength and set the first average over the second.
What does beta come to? 0.95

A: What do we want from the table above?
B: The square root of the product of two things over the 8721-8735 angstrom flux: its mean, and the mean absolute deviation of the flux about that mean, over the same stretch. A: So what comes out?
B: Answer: 5.0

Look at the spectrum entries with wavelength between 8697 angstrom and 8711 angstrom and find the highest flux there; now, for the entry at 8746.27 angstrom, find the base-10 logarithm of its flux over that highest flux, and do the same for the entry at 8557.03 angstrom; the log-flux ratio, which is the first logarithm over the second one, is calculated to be 1.1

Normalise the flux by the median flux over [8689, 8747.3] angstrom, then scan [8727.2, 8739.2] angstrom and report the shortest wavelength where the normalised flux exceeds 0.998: 8730.17 angstrom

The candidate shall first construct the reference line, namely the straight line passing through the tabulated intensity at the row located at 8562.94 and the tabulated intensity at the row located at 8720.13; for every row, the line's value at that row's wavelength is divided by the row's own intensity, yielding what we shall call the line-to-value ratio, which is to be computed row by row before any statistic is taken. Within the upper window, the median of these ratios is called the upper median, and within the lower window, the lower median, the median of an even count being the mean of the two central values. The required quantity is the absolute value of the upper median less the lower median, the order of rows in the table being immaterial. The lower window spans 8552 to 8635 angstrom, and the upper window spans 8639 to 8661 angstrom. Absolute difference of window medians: 0.04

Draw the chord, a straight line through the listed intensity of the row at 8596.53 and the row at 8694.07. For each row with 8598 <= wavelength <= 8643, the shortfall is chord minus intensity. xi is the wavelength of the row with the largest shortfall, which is 8604.45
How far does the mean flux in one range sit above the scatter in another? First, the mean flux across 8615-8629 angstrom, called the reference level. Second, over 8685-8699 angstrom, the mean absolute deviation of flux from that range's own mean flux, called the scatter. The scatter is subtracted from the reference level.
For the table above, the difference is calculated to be 25.4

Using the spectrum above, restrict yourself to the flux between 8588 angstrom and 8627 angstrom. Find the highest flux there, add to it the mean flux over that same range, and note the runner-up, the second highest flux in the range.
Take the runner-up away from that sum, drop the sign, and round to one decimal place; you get 31.3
